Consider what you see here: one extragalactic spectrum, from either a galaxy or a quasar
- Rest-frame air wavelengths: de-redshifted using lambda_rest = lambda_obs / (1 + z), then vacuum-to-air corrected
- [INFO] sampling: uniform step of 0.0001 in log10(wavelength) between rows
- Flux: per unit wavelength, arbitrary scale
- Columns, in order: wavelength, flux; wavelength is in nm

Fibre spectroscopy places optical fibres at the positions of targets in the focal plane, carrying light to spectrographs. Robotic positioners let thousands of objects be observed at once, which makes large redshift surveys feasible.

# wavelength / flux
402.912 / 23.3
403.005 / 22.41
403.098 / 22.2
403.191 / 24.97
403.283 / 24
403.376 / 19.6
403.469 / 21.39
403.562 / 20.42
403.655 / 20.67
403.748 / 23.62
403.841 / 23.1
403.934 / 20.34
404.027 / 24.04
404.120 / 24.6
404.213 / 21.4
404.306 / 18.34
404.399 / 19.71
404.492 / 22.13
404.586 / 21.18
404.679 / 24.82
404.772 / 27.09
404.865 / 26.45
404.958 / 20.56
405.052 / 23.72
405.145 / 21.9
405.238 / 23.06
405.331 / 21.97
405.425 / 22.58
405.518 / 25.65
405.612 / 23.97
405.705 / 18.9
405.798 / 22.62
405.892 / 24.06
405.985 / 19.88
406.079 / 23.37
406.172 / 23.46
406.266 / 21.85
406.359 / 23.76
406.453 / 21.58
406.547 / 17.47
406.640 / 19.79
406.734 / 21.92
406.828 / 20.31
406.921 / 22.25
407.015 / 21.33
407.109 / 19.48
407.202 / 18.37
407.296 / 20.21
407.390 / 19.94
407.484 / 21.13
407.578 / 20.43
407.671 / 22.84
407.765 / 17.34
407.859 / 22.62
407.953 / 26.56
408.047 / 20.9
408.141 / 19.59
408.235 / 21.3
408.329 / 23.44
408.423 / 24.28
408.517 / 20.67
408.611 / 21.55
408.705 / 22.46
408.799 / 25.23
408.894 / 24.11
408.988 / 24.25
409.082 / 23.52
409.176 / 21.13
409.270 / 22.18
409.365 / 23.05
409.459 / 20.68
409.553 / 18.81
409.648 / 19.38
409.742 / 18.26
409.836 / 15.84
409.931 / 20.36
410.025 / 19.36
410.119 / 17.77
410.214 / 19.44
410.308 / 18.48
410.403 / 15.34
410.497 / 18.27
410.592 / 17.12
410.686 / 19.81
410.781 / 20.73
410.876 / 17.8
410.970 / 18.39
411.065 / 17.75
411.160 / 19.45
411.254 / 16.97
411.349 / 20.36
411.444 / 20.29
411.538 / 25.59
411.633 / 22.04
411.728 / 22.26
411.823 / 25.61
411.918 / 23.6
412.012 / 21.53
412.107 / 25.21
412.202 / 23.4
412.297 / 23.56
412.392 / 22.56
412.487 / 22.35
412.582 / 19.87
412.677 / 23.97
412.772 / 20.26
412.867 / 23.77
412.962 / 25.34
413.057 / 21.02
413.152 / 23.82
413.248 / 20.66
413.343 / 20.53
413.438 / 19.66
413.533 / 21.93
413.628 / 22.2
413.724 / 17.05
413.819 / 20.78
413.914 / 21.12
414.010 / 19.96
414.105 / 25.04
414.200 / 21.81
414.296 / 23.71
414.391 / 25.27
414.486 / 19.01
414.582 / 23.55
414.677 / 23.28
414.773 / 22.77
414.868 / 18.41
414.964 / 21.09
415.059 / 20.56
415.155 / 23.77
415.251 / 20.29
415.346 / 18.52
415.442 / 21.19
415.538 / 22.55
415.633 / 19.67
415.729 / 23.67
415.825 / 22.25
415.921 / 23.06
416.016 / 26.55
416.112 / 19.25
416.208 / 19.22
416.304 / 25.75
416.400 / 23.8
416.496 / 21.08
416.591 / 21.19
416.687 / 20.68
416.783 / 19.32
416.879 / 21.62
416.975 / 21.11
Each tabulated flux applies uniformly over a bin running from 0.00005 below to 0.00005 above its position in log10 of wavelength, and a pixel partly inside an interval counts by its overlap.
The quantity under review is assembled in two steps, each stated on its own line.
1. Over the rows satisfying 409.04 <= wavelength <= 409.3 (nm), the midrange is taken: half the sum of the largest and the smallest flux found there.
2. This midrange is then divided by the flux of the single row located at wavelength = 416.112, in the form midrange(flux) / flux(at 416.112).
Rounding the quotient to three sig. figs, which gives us 1.16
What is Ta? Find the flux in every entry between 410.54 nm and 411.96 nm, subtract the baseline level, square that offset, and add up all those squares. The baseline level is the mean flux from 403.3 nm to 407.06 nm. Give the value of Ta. 151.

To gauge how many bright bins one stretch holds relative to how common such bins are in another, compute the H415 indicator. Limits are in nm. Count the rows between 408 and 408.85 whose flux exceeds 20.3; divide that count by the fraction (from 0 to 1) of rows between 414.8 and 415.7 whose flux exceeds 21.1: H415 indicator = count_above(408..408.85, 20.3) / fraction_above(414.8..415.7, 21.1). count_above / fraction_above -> 24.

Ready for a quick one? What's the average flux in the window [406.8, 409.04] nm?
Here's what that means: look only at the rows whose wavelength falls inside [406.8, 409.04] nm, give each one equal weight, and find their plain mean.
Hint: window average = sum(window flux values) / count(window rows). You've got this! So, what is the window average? 21.7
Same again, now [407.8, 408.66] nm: 22.3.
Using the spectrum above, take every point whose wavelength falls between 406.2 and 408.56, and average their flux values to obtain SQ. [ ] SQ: 21.2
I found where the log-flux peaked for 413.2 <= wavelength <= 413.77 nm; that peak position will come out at 413.628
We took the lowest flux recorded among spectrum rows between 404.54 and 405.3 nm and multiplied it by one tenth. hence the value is 2.06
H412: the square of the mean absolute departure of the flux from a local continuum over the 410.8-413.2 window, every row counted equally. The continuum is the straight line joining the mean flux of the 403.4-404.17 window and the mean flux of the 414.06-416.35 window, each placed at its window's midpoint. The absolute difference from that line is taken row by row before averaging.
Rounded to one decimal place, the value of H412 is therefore 4.5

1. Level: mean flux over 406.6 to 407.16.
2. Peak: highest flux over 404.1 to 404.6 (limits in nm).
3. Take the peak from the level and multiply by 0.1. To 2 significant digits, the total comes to -0.38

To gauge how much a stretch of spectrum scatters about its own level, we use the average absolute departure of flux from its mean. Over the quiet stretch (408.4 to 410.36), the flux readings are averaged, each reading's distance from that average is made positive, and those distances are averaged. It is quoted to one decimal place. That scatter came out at 2.1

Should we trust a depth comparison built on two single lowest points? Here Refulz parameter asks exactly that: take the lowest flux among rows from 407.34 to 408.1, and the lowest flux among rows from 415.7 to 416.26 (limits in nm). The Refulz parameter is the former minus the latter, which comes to -1.9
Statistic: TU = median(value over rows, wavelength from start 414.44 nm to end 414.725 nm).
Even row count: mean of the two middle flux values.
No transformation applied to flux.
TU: 23.3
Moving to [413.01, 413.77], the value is 20.8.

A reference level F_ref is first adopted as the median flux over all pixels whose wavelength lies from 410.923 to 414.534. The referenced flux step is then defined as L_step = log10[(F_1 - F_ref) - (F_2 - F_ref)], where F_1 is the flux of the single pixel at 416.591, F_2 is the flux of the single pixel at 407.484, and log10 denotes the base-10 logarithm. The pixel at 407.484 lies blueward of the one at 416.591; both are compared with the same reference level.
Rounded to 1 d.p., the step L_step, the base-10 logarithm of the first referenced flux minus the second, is -1.2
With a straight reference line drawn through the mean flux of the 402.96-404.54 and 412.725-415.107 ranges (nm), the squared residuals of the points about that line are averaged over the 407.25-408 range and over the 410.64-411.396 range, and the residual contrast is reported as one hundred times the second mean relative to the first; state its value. 148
